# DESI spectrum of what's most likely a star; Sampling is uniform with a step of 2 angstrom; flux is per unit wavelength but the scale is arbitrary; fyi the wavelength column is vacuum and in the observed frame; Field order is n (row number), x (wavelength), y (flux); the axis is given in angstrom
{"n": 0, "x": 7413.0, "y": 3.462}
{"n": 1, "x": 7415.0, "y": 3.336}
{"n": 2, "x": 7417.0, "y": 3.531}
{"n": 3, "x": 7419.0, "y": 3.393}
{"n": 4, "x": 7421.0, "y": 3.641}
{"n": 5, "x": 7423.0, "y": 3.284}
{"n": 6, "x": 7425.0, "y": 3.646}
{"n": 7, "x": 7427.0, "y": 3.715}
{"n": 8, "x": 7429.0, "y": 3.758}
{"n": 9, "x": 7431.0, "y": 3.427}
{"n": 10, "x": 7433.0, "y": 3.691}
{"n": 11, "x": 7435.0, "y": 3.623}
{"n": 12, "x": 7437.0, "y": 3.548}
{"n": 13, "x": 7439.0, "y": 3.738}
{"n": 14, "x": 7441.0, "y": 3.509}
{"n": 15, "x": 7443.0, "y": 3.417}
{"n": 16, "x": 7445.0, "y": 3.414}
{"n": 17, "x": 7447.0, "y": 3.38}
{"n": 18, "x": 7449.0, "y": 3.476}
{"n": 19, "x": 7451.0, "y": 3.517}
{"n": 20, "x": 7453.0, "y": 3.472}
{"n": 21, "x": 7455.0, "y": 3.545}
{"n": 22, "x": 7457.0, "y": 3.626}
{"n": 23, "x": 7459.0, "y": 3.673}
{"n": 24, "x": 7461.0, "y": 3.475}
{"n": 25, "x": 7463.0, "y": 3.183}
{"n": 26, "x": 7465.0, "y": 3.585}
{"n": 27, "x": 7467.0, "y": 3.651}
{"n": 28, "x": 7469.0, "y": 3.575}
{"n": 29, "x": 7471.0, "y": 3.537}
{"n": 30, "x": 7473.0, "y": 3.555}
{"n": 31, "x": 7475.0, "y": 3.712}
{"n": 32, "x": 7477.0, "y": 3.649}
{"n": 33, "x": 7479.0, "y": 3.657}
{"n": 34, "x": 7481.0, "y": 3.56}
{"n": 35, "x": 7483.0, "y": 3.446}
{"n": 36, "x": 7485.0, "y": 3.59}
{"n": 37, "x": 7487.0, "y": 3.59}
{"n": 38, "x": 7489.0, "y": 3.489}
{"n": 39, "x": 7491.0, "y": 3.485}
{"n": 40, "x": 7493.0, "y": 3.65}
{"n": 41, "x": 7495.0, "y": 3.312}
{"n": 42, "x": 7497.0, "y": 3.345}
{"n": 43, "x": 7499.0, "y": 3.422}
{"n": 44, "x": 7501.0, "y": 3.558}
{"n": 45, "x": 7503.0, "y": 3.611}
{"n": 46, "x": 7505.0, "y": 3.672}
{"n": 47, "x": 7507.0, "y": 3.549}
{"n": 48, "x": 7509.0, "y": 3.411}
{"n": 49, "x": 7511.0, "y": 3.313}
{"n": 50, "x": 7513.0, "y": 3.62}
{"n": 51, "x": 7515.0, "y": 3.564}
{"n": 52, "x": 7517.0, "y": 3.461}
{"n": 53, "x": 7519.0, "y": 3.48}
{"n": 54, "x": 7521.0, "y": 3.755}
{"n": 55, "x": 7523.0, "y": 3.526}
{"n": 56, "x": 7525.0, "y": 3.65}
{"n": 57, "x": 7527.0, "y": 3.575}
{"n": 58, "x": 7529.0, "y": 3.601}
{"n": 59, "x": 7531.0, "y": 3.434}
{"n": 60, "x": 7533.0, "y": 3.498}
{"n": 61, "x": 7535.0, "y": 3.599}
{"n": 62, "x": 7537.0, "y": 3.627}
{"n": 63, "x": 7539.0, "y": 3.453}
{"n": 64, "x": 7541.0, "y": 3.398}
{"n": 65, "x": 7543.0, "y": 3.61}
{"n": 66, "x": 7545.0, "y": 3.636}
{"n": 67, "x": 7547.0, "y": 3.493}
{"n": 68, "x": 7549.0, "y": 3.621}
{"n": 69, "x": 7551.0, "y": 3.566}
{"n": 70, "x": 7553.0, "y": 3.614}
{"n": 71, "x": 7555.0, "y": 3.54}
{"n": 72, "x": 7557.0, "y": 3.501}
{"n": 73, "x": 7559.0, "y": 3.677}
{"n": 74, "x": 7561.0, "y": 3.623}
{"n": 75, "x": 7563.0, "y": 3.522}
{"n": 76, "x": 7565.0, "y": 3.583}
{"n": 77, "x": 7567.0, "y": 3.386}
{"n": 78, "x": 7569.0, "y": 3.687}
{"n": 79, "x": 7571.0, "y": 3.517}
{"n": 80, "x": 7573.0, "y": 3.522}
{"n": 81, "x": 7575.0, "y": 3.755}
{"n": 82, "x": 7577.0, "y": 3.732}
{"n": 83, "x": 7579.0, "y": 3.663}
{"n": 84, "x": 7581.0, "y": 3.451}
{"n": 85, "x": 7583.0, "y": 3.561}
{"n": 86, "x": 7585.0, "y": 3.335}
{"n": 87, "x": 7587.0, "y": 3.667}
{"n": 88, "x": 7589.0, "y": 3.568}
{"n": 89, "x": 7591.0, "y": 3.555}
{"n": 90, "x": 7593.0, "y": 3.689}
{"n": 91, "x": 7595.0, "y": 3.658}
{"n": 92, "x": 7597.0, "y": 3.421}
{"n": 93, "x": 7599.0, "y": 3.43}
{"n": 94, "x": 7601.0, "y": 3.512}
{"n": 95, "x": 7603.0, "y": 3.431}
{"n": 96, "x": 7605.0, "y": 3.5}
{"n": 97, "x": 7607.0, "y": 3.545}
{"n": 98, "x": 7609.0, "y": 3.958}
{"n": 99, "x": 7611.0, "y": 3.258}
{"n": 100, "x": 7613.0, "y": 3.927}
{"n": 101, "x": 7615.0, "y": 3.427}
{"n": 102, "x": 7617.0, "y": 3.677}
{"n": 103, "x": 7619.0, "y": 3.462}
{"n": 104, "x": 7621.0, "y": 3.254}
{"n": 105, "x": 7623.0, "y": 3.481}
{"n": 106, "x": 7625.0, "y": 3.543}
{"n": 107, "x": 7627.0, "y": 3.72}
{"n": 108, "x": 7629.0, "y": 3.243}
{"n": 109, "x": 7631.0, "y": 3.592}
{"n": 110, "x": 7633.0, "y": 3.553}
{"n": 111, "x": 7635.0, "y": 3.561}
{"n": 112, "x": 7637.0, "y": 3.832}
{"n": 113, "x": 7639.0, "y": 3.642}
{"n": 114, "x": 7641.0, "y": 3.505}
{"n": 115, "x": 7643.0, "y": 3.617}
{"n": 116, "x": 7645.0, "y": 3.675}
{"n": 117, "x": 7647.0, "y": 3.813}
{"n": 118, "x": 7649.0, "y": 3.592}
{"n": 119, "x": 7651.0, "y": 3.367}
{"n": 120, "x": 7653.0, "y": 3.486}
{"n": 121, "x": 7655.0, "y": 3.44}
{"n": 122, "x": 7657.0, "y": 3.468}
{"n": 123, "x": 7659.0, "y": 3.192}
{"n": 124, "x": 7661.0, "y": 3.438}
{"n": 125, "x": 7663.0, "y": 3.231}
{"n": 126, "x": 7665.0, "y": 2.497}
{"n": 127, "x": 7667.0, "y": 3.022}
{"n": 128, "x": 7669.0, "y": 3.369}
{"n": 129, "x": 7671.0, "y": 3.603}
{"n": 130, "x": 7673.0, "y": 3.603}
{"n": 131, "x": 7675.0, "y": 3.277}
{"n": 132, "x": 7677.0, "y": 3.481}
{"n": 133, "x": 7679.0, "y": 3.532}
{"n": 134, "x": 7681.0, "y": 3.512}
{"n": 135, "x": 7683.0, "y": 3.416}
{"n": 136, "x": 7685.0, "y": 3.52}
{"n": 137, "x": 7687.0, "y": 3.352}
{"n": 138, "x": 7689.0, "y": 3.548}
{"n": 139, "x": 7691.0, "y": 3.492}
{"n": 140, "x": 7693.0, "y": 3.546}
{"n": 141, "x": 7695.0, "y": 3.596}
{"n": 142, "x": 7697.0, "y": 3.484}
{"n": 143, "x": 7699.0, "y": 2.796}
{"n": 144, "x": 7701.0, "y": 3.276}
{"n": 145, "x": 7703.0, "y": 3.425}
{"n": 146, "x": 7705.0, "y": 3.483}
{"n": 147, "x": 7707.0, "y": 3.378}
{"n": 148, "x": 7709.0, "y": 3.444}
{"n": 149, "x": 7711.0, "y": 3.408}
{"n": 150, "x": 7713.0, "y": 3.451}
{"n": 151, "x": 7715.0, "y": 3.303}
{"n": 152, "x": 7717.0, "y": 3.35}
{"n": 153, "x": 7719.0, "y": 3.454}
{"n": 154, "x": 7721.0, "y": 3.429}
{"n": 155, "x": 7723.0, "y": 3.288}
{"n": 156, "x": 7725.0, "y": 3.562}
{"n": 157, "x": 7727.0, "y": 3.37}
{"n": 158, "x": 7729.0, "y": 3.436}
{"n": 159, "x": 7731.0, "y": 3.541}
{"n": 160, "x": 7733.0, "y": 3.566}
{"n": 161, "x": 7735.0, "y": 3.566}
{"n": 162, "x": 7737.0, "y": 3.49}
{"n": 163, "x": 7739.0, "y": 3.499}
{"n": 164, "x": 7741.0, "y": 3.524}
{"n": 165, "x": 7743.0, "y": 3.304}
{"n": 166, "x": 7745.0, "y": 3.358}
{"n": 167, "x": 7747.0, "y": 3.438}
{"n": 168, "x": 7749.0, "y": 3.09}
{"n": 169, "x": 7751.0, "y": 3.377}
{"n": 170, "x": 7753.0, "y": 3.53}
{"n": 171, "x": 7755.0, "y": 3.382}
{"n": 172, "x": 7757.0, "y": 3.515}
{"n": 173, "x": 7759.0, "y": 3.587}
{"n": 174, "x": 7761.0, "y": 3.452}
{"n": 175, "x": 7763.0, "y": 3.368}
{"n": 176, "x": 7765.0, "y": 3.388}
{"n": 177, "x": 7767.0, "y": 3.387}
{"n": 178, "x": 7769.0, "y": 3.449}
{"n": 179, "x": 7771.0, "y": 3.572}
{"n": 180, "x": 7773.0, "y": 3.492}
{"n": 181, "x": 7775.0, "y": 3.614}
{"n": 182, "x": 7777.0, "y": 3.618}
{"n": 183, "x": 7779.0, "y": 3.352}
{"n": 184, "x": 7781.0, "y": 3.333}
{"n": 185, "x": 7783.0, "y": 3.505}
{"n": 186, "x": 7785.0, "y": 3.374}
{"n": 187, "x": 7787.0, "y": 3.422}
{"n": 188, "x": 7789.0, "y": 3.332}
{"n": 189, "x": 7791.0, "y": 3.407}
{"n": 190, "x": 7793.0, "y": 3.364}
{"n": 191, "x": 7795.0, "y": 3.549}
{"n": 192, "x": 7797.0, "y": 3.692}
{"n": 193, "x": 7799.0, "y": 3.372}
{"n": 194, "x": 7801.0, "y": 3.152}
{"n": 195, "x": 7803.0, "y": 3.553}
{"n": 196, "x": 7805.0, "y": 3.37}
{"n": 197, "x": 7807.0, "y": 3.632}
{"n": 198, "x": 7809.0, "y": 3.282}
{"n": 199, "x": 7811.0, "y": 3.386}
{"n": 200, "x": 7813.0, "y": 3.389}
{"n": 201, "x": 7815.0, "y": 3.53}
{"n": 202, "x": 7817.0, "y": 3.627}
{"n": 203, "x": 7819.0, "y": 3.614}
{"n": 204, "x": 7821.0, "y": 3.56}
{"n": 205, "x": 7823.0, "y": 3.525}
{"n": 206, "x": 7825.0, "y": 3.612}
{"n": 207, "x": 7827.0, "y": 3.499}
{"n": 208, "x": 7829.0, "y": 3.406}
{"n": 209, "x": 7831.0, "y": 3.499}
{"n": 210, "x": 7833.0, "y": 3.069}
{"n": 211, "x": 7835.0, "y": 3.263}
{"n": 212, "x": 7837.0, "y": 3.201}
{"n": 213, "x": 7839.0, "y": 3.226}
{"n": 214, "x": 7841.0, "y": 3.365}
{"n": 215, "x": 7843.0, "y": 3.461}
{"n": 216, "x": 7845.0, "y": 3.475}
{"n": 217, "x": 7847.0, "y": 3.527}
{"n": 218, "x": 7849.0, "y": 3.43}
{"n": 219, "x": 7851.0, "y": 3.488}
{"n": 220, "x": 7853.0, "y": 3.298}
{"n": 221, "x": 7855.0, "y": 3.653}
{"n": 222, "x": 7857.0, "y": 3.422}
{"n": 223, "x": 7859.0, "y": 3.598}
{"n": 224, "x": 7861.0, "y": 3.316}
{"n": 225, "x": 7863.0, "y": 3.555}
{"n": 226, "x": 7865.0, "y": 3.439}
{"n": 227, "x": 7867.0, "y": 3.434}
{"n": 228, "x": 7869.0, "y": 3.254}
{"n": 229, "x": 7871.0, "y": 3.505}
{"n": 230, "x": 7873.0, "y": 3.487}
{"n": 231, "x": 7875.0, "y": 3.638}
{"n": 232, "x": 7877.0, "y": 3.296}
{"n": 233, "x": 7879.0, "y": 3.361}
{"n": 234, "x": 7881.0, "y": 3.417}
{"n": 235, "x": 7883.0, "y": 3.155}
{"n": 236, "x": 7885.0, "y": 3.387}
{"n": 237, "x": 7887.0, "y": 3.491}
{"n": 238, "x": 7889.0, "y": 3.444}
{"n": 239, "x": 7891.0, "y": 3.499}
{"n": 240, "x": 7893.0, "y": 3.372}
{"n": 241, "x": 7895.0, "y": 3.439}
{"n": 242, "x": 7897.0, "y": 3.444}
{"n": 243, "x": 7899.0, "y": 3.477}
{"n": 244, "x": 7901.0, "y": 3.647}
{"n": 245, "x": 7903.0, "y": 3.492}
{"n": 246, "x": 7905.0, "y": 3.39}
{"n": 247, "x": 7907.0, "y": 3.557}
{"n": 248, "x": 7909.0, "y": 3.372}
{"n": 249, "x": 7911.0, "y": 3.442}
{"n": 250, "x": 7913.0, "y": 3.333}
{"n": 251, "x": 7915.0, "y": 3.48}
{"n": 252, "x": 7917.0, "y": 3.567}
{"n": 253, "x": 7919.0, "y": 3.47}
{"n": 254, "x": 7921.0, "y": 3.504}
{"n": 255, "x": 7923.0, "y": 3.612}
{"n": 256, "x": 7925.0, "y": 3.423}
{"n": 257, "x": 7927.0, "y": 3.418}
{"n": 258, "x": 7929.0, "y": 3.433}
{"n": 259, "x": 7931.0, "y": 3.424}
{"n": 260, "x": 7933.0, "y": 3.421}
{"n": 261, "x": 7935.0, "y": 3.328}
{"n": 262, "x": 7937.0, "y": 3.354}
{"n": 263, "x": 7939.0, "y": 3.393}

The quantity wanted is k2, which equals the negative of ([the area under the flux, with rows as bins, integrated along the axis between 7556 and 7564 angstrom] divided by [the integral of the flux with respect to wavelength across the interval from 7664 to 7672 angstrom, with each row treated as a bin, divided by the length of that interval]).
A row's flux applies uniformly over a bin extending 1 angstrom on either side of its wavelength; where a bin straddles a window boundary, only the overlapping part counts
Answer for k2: -9.2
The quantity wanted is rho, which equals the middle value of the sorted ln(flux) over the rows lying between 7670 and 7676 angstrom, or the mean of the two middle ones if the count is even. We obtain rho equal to 1.28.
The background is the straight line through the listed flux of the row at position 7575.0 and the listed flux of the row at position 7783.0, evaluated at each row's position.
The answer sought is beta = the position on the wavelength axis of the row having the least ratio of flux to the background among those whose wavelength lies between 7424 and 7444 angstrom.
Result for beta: 7431.0 angstrom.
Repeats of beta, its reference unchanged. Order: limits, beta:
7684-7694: 7687.0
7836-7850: 7837.0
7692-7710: 7699.0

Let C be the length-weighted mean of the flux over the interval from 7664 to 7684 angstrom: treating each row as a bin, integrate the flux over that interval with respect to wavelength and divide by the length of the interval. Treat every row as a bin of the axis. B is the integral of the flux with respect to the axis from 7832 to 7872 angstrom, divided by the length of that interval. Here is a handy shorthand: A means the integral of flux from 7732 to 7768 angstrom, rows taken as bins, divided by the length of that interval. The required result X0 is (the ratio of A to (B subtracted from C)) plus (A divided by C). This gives -50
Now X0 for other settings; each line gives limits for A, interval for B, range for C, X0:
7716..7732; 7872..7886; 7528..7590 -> 21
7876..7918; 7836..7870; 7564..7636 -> 27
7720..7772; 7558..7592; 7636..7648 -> 34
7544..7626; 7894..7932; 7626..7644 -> 32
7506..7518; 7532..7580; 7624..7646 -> 261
